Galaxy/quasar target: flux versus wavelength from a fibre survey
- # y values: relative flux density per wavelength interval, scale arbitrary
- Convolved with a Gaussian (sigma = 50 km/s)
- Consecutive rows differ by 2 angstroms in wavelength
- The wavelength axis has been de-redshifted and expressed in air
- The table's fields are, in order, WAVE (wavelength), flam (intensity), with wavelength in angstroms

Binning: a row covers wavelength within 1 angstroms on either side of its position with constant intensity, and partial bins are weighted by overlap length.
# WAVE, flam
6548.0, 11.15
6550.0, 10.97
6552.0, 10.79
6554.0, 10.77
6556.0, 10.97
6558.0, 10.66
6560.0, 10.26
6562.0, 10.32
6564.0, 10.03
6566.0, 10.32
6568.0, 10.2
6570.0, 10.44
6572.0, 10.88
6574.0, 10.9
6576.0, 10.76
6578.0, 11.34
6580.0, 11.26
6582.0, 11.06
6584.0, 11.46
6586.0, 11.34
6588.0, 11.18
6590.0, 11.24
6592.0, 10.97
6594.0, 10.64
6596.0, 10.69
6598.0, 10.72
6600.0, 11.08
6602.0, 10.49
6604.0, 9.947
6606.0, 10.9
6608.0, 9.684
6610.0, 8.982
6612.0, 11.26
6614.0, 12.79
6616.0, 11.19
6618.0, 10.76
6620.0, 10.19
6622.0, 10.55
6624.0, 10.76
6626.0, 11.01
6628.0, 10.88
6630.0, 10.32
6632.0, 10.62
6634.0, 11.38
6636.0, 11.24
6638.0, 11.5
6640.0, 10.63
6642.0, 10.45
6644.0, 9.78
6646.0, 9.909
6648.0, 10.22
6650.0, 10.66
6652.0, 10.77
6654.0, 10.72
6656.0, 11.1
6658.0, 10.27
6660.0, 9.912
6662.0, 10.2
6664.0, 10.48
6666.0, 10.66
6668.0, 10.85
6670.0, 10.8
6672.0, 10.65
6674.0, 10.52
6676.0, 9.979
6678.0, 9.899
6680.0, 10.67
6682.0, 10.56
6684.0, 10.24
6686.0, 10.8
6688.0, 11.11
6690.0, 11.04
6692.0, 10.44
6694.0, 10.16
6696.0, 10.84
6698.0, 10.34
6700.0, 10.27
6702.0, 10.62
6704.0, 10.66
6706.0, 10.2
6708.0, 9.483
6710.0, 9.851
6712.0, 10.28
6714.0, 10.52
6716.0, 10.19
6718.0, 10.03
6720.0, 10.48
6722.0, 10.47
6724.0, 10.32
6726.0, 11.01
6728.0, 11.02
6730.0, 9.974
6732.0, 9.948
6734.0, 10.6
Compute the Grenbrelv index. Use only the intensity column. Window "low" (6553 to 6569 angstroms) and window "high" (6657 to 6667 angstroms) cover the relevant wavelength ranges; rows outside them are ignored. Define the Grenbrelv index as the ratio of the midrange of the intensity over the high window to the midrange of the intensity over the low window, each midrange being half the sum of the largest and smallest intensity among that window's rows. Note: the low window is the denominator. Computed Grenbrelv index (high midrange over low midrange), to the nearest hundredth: 0.98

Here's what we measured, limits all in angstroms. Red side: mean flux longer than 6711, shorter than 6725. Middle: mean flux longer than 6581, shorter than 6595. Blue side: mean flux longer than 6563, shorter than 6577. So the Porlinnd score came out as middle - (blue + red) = -9.7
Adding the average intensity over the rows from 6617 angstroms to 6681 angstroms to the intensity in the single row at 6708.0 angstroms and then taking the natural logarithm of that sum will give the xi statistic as 3.00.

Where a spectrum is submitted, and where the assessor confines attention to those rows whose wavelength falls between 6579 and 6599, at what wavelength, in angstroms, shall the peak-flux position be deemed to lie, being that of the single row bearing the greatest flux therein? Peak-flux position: 6584.0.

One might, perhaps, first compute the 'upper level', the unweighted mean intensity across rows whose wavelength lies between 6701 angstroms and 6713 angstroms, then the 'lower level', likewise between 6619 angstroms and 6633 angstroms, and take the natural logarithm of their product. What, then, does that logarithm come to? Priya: 4.68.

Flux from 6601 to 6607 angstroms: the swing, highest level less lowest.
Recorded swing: 0.95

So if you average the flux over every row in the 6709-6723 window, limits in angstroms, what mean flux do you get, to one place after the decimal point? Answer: 10.3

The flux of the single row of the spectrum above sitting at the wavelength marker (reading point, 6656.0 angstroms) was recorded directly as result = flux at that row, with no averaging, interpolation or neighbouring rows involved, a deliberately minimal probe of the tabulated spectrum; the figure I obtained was 11.1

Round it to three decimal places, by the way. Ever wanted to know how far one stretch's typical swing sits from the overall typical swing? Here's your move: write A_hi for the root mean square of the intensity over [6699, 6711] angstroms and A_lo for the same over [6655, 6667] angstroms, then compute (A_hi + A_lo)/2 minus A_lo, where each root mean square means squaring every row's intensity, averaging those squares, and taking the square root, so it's -0.127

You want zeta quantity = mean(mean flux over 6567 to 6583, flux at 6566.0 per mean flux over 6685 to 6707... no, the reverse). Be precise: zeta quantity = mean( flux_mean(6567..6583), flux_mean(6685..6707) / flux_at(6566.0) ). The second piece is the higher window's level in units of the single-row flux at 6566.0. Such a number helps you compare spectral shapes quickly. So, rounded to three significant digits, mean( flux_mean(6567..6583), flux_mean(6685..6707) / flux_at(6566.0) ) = 5.94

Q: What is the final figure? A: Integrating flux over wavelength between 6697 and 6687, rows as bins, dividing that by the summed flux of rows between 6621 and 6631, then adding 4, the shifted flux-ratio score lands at 6.00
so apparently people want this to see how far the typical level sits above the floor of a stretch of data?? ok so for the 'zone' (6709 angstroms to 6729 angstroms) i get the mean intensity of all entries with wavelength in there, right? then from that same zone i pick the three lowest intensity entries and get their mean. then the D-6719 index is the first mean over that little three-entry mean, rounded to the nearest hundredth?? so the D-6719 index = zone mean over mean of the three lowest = 1.04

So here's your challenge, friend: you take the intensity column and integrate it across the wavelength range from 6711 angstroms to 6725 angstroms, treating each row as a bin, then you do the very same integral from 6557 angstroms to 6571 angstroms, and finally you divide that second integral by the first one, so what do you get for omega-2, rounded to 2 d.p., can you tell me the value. 1.00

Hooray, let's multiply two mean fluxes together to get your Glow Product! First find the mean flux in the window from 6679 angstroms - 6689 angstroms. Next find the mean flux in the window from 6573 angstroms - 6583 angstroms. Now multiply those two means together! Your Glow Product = 118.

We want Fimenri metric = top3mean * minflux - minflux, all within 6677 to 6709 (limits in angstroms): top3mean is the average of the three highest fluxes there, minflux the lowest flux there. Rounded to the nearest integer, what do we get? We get 95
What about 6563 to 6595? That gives 104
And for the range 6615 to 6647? 101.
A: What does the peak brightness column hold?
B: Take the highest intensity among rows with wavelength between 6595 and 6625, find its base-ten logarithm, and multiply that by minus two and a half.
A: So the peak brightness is -2.77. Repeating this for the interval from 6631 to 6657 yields -2.65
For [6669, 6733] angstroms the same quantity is -2.61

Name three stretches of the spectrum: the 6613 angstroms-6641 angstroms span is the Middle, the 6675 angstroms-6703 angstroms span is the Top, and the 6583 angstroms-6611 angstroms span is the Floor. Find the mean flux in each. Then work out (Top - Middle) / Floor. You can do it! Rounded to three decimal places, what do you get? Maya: -0.046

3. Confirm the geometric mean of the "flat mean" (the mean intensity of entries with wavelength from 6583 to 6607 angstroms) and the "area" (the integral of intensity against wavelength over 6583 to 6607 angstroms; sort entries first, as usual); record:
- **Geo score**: 53.3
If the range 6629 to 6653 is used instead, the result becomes 52.0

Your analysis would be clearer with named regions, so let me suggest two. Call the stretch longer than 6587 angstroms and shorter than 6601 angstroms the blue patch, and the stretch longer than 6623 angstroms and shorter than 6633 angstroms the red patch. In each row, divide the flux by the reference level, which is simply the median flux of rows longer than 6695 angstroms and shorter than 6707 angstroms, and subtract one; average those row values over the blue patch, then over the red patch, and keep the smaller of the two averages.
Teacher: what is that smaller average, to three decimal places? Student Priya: 0.023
